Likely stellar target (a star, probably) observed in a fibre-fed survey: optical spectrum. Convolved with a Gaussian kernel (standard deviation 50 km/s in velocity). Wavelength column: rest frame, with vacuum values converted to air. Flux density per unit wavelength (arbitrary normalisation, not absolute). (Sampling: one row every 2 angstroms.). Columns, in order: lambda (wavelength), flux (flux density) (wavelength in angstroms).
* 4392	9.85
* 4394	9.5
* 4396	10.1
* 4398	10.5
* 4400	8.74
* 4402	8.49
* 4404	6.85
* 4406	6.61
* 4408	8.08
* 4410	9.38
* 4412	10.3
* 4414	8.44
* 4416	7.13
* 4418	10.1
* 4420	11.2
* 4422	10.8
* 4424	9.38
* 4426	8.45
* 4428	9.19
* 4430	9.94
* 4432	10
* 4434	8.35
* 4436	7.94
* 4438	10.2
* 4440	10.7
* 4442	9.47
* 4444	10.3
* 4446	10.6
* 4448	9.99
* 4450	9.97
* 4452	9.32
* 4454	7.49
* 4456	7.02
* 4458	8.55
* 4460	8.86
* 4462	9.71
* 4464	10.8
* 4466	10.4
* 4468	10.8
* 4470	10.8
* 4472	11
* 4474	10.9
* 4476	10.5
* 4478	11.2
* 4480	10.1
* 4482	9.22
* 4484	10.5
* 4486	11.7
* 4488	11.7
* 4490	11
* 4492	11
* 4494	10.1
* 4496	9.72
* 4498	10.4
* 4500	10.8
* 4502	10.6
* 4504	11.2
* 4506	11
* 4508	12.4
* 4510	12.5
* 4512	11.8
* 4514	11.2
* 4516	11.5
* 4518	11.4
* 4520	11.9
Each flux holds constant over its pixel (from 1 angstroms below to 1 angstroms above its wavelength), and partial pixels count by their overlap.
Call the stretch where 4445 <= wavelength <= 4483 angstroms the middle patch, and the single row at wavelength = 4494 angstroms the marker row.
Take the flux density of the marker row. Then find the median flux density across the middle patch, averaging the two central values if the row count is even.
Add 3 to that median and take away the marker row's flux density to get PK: 3.00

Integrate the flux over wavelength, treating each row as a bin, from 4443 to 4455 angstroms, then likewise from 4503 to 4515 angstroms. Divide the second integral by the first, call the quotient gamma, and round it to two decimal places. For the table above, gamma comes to 1.22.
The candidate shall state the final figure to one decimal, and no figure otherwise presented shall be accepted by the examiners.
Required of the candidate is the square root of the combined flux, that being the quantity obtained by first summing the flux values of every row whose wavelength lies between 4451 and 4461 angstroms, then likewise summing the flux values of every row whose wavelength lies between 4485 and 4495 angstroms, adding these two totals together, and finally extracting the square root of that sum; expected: 9.8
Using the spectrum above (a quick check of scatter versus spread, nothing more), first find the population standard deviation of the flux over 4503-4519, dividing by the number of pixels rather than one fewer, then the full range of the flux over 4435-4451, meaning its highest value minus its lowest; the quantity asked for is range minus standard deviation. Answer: 2.2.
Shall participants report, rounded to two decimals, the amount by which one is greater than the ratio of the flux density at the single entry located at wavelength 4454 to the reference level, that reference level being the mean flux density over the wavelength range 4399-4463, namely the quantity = 0.18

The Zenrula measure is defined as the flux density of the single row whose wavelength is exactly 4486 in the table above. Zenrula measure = 11.7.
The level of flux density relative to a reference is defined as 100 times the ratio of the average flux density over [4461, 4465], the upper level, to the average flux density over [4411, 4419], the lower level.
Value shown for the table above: 114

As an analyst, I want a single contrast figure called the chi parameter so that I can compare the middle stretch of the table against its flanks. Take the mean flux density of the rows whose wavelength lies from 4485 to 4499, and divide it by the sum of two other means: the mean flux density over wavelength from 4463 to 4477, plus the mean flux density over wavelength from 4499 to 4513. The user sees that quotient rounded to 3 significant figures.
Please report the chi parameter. 0.486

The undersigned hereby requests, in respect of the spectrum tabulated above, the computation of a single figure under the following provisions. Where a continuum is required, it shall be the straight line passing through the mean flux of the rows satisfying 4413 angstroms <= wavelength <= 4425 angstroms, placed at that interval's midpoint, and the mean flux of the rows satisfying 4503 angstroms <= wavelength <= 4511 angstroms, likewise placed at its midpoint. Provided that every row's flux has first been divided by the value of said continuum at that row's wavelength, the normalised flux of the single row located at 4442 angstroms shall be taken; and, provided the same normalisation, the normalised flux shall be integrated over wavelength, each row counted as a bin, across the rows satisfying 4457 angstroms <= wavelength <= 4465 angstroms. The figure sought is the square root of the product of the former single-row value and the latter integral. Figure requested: 2.59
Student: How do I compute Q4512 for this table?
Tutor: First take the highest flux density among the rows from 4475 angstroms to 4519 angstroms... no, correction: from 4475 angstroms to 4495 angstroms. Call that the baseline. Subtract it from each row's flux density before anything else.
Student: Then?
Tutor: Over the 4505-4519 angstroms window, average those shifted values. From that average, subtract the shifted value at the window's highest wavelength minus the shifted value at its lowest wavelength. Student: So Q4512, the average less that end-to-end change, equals -0.4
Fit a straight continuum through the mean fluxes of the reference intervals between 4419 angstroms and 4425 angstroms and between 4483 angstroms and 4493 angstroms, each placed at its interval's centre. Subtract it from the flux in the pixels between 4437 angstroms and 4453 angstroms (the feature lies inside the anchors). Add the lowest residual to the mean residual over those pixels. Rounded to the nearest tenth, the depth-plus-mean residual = -2.1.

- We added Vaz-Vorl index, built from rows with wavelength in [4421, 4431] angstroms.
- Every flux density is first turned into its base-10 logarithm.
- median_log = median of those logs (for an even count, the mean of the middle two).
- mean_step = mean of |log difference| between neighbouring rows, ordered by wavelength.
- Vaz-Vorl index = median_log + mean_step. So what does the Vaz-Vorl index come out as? 1.02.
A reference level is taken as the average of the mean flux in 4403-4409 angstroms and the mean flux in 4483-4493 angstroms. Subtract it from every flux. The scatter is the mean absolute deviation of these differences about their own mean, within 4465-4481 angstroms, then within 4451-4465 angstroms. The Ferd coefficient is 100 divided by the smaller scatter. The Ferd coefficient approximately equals 352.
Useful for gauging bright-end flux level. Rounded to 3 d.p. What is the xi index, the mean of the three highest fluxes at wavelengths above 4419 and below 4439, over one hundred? 0.107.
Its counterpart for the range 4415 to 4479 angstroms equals 0.111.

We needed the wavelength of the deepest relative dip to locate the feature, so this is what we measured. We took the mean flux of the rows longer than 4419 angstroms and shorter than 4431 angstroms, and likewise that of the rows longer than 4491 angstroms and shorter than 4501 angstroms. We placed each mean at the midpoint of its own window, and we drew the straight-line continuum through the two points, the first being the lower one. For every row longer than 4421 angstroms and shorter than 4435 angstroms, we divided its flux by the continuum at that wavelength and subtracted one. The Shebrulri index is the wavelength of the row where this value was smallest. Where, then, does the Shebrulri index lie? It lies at 4434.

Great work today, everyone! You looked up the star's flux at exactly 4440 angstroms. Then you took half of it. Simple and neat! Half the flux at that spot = 5.35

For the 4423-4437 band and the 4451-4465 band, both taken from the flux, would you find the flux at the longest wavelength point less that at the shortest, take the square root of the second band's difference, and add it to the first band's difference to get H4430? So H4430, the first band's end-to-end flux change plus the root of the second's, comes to -0.2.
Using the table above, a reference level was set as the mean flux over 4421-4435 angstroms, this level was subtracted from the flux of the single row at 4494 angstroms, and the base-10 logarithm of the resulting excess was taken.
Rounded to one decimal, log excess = -0.2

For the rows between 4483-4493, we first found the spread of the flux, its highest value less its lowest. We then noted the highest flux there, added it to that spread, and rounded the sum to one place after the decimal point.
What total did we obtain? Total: 12.9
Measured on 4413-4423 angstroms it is 15.3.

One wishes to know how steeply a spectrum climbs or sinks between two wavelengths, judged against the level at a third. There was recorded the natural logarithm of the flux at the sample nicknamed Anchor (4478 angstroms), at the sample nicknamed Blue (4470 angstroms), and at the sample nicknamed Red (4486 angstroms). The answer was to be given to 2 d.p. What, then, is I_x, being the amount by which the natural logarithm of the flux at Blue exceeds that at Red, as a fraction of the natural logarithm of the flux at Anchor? -0.03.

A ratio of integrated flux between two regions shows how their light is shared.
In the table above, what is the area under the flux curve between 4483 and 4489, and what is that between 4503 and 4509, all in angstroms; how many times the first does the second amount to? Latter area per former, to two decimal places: 1.02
